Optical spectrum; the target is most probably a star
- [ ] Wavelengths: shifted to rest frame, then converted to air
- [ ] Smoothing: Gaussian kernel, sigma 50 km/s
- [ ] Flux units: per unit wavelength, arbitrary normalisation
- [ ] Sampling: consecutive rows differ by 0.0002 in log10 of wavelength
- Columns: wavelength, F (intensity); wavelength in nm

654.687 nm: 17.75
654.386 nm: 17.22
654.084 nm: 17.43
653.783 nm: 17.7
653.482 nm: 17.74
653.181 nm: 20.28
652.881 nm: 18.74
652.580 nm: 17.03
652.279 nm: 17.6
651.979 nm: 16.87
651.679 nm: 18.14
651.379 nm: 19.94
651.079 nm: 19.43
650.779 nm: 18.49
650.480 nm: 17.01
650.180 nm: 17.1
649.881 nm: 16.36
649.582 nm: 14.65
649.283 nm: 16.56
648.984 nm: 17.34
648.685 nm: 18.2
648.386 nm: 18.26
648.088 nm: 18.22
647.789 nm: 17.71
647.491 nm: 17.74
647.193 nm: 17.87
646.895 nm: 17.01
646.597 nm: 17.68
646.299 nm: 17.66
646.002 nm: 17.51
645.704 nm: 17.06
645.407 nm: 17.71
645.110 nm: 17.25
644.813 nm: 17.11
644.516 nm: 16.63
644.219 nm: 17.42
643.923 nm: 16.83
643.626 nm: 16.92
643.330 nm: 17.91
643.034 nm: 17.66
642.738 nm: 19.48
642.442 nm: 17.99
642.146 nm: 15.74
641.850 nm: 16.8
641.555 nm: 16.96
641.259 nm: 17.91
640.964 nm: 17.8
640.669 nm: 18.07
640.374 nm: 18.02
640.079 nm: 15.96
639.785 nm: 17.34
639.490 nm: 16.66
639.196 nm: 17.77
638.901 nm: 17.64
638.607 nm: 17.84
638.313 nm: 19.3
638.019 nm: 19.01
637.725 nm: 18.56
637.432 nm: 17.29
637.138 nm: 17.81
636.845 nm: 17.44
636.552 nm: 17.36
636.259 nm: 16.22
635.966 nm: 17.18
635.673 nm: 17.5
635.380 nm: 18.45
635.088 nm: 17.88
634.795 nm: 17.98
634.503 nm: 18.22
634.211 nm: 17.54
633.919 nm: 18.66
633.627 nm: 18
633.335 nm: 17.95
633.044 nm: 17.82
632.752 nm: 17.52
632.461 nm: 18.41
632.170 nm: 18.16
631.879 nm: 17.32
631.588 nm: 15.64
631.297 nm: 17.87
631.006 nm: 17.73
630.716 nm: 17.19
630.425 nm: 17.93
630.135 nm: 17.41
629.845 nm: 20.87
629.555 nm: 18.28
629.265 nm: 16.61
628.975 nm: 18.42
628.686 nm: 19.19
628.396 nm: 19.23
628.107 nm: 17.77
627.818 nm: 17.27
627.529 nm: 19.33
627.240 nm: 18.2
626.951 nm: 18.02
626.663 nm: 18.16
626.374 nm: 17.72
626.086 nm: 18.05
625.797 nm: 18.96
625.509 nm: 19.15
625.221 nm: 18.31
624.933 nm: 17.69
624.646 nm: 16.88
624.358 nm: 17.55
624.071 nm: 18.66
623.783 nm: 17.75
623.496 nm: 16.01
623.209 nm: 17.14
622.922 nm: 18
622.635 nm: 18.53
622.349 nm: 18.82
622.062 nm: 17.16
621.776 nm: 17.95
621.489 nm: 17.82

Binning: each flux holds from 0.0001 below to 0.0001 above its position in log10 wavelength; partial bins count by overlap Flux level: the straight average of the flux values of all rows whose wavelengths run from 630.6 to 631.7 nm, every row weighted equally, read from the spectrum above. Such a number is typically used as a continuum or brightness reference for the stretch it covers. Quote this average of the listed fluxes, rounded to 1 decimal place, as 17.1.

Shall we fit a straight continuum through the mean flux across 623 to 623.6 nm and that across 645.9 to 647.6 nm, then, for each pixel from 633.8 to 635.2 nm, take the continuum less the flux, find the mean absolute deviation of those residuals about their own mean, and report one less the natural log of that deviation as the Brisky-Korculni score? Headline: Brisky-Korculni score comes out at 2.15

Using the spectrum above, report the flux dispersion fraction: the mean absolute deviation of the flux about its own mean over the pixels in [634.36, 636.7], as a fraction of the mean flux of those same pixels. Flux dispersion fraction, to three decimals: 0.030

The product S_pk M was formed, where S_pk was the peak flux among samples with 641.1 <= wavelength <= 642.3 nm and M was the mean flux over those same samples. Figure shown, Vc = 302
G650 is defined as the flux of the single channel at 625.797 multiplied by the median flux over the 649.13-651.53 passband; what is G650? 323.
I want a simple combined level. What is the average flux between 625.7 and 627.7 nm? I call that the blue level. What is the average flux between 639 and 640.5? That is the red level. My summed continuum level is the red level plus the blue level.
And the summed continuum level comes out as 35.5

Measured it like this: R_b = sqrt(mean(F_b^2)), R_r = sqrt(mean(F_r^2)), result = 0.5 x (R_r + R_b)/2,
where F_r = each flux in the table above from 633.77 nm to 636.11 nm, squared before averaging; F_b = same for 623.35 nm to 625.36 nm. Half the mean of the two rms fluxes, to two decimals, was 8.88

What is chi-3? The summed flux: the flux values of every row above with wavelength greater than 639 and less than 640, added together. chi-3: 51.8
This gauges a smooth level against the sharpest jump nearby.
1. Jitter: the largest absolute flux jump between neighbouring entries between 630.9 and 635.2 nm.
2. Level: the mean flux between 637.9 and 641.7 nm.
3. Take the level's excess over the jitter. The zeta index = 15.5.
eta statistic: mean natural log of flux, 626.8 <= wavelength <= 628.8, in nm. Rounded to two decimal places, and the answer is 2.91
